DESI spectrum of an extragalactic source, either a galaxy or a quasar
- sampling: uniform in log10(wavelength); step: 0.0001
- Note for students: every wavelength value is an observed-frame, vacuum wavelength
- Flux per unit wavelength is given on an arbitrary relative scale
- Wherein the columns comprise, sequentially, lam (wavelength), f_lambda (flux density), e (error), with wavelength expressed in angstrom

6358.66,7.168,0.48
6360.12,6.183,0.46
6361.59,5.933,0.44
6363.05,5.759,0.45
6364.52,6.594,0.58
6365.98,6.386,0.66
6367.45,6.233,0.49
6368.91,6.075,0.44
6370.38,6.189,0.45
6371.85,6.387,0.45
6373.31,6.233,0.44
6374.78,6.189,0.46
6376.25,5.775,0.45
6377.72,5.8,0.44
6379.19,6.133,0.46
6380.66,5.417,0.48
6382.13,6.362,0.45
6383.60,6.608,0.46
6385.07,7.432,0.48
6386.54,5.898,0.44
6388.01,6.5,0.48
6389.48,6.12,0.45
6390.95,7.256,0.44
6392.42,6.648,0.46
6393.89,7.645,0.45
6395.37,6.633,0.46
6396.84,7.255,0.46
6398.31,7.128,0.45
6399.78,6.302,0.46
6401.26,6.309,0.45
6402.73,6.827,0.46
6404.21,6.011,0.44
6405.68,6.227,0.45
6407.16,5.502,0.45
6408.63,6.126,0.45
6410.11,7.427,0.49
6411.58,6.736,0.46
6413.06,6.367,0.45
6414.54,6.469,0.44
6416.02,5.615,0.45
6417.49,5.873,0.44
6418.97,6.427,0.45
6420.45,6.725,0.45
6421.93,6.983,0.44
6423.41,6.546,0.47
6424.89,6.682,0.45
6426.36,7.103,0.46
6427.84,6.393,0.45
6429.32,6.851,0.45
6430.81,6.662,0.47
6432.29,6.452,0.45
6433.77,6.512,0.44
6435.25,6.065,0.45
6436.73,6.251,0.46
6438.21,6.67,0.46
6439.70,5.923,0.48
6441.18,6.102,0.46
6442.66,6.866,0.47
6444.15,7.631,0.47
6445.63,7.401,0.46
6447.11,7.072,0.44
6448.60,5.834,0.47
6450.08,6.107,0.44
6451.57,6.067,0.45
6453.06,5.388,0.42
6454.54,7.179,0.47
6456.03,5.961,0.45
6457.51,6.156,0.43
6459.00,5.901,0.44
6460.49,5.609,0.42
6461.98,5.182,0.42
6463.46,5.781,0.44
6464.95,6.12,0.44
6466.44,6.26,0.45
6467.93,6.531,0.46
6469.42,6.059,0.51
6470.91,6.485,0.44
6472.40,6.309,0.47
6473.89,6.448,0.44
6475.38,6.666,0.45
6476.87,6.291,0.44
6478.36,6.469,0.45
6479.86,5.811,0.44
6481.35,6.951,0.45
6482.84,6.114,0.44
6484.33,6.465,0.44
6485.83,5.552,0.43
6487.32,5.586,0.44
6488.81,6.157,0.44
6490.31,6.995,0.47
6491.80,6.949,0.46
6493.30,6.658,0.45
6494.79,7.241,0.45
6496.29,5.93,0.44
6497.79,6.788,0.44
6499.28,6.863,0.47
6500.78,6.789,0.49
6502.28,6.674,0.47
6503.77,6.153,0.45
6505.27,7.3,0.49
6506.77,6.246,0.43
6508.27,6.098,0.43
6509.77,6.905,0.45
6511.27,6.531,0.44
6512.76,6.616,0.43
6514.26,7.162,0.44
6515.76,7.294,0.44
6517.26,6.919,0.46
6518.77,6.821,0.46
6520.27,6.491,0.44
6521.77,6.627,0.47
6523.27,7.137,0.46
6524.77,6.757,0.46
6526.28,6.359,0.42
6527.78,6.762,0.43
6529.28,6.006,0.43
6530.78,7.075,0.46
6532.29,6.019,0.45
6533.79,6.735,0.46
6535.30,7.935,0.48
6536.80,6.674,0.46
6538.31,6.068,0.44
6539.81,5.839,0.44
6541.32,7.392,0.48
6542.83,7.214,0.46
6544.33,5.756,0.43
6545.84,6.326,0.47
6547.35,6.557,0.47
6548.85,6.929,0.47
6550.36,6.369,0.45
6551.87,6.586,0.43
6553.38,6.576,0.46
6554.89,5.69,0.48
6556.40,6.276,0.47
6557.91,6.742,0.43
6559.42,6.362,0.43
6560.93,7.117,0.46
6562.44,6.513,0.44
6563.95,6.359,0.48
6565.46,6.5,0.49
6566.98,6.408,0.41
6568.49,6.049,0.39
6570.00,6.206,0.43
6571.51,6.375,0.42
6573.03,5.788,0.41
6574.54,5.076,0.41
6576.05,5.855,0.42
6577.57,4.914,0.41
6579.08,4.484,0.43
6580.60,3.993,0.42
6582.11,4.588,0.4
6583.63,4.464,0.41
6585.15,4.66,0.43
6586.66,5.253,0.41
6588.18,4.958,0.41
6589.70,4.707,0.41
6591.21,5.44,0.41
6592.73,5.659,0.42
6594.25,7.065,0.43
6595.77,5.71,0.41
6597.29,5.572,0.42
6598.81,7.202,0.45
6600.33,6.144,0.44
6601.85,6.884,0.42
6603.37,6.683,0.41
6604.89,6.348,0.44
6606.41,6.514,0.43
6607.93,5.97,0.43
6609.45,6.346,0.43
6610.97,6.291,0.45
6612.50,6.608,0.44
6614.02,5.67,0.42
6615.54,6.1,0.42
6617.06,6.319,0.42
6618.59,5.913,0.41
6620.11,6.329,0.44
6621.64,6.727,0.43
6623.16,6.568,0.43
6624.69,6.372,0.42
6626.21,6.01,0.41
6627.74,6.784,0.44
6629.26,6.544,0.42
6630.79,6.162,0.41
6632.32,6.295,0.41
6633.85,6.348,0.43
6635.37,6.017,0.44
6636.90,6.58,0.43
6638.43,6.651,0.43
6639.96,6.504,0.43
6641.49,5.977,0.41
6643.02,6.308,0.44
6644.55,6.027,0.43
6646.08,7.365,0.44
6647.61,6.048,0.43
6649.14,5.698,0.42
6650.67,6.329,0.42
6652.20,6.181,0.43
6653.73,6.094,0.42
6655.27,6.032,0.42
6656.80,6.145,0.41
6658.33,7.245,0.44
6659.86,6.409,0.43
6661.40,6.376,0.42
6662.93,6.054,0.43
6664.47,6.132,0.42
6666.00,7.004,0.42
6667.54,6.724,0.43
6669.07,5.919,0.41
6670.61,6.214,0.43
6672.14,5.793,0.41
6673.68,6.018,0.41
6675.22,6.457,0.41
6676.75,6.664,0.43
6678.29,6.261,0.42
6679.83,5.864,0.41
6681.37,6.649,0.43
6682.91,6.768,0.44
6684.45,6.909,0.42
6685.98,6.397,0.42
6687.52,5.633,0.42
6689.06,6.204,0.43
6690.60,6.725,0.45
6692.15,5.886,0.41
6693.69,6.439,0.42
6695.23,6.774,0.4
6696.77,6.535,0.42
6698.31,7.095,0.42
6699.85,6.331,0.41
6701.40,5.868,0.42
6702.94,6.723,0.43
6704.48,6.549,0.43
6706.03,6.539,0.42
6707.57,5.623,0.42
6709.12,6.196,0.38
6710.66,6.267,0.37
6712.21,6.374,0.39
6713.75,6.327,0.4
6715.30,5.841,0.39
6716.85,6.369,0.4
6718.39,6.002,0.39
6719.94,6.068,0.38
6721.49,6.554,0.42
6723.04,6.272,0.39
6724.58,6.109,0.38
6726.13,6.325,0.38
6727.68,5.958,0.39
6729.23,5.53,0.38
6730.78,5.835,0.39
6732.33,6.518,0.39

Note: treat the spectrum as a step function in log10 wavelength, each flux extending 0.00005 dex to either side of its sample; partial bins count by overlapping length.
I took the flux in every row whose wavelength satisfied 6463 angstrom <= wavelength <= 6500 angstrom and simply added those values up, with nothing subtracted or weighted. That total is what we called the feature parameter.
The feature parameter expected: 159.5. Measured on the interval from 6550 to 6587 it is 145.2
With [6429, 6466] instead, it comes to 157.7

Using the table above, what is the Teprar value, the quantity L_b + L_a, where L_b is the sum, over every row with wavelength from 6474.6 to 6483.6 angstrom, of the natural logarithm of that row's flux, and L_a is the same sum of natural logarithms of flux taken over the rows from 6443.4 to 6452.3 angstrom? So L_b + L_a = 22.5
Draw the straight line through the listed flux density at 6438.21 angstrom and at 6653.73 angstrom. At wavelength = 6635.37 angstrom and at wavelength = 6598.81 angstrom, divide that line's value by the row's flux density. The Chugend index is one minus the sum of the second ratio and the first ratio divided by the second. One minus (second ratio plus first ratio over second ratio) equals -1.04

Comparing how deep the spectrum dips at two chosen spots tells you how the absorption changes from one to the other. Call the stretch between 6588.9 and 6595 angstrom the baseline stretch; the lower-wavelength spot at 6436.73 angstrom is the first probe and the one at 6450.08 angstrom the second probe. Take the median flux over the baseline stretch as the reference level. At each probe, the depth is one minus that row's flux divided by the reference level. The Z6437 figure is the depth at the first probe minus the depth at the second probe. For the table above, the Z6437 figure -0.03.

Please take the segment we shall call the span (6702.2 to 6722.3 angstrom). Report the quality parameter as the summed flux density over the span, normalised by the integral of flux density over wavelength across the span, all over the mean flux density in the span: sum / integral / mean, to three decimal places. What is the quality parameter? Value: 0.103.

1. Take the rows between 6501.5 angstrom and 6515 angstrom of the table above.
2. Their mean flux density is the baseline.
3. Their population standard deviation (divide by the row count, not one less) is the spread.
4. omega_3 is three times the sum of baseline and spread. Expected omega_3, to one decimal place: 21.1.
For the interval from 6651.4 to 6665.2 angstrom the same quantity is 20.0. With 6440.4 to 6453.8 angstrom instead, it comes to 21.7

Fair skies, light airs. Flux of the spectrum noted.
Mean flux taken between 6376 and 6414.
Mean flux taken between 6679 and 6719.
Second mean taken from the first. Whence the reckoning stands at 0.14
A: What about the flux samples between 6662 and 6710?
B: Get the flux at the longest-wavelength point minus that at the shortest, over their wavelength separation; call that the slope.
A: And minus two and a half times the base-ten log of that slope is 6.3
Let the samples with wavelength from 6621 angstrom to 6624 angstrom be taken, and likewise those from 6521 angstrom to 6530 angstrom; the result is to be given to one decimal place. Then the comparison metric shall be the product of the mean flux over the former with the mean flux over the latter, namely 43.9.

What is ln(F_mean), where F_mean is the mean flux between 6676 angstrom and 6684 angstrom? 1.86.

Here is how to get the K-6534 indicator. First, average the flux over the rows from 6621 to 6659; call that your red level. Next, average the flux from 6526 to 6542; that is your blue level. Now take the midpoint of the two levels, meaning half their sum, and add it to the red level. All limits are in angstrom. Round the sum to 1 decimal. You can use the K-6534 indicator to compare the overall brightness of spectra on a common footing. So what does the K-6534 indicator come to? 12.9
